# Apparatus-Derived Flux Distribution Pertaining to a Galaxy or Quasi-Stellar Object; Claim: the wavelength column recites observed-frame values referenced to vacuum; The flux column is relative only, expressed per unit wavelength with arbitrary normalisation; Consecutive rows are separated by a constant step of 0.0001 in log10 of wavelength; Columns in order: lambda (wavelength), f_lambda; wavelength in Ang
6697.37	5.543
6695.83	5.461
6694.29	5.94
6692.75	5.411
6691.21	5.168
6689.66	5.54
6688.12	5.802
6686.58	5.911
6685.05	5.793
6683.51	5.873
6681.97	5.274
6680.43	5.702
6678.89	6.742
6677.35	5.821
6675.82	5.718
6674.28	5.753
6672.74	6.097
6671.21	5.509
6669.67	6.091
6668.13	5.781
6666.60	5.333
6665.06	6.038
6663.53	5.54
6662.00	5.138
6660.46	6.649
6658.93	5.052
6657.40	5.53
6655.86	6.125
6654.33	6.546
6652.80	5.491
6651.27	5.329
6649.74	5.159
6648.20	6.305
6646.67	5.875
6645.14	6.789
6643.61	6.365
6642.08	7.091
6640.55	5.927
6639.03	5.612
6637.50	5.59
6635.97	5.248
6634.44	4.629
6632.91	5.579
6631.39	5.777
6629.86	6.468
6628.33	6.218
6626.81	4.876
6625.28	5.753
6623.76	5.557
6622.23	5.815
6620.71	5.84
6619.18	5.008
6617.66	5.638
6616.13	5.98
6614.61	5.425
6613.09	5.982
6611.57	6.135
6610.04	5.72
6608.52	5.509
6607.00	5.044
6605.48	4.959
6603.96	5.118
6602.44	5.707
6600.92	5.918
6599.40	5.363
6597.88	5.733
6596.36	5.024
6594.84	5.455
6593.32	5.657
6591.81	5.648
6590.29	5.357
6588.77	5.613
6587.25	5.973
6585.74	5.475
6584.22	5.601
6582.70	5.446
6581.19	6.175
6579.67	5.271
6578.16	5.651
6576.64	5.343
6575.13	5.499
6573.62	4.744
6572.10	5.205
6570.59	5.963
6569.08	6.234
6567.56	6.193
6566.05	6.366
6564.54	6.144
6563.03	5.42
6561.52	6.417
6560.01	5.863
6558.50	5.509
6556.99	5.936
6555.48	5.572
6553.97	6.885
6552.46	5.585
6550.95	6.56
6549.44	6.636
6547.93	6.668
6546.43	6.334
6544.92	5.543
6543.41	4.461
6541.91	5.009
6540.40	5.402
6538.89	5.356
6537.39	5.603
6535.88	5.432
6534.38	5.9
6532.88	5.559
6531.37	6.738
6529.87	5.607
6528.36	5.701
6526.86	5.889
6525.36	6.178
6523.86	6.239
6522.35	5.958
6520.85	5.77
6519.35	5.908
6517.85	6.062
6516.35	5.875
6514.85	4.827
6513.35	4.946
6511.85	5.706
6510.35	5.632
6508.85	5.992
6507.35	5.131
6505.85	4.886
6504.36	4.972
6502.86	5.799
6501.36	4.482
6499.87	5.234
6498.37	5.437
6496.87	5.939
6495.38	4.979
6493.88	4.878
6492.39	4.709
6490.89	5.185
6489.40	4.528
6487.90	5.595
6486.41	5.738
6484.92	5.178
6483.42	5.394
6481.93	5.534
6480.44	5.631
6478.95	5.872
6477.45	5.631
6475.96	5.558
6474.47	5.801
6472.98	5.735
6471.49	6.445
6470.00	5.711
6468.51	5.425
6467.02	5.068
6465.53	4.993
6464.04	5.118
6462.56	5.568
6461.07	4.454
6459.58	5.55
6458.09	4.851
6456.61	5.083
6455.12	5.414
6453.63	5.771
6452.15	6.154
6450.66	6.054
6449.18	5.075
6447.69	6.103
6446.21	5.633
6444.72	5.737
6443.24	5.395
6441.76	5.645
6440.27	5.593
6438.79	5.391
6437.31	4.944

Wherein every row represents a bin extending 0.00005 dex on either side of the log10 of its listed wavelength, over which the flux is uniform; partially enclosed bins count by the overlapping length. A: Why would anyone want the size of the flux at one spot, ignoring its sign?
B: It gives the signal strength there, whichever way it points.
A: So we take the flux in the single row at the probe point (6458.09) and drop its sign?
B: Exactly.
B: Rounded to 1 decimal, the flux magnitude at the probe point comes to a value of 4.9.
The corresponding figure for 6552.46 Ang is 5.6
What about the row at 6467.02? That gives 5.1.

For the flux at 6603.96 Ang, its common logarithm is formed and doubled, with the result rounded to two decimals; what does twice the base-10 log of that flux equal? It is 1.42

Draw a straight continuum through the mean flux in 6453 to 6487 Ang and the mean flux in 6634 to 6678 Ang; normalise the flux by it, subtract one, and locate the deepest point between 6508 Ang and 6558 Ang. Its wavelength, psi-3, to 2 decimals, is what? 6543.41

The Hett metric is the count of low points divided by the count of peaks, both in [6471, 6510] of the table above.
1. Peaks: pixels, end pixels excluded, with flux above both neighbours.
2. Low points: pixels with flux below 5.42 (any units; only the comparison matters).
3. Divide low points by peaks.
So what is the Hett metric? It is 2.00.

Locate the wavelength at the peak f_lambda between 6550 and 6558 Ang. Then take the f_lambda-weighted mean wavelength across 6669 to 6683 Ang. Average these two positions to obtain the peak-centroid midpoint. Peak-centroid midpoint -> 6614.9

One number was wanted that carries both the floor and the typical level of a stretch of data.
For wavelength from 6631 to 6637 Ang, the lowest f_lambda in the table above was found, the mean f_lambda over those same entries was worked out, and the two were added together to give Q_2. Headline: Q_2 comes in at 9.9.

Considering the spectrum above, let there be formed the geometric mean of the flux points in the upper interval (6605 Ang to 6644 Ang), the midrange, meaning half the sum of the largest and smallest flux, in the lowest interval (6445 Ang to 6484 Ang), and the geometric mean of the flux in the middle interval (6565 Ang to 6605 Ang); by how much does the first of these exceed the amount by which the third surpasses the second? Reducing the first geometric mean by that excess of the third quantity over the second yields 5.5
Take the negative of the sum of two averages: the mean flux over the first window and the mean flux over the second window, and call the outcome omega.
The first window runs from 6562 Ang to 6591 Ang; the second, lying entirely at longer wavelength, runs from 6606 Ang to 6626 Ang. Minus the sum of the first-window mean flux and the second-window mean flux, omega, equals -11.3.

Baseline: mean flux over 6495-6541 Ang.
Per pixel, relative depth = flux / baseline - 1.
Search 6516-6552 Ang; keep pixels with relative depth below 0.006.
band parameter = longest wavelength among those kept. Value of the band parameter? 6544.92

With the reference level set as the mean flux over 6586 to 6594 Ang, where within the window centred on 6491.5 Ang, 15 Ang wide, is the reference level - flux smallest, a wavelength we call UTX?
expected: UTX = 6496.87 Ang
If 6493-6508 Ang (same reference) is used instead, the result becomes 6496.87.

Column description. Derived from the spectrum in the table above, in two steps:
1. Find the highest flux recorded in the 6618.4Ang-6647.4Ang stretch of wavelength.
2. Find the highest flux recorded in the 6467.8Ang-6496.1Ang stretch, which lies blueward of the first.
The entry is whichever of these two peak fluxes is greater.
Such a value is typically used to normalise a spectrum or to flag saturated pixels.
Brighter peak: 7.09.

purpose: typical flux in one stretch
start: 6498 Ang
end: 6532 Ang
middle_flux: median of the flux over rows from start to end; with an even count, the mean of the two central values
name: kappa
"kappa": 5.71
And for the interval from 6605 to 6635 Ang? 5.68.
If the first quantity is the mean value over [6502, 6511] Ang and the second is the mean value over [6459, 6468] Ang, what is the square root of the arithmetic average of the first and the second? 2.29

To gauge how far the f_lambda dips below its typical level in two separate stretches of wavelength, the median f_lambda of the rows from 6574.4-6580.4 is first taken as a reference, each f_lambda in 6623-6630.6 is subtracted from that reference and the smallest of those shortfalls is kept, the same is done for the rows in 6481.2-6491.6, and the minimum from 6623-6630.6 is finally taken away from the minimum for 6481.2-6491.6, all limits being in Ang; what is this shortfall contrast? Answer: 0.7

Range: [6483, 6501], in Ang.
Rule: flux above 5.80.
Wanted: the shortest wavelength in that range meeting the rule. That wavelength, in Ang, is 6496.87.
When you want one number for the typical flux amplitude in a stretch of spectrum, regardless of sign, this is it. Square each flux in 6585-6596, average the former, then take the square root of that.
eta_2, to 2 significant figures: 5.6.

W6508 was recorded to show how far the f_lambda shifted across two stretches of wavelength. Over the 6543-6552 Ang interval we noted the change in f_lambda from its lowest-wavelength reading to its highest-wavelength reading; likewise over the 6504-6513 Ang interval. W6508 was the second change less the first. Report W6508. -1.4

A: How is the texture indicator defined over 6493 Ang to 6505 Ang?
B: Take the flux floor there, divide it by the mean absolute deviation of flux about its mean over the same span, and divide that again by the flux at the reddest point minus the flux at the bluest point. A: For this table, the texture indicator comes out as 123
